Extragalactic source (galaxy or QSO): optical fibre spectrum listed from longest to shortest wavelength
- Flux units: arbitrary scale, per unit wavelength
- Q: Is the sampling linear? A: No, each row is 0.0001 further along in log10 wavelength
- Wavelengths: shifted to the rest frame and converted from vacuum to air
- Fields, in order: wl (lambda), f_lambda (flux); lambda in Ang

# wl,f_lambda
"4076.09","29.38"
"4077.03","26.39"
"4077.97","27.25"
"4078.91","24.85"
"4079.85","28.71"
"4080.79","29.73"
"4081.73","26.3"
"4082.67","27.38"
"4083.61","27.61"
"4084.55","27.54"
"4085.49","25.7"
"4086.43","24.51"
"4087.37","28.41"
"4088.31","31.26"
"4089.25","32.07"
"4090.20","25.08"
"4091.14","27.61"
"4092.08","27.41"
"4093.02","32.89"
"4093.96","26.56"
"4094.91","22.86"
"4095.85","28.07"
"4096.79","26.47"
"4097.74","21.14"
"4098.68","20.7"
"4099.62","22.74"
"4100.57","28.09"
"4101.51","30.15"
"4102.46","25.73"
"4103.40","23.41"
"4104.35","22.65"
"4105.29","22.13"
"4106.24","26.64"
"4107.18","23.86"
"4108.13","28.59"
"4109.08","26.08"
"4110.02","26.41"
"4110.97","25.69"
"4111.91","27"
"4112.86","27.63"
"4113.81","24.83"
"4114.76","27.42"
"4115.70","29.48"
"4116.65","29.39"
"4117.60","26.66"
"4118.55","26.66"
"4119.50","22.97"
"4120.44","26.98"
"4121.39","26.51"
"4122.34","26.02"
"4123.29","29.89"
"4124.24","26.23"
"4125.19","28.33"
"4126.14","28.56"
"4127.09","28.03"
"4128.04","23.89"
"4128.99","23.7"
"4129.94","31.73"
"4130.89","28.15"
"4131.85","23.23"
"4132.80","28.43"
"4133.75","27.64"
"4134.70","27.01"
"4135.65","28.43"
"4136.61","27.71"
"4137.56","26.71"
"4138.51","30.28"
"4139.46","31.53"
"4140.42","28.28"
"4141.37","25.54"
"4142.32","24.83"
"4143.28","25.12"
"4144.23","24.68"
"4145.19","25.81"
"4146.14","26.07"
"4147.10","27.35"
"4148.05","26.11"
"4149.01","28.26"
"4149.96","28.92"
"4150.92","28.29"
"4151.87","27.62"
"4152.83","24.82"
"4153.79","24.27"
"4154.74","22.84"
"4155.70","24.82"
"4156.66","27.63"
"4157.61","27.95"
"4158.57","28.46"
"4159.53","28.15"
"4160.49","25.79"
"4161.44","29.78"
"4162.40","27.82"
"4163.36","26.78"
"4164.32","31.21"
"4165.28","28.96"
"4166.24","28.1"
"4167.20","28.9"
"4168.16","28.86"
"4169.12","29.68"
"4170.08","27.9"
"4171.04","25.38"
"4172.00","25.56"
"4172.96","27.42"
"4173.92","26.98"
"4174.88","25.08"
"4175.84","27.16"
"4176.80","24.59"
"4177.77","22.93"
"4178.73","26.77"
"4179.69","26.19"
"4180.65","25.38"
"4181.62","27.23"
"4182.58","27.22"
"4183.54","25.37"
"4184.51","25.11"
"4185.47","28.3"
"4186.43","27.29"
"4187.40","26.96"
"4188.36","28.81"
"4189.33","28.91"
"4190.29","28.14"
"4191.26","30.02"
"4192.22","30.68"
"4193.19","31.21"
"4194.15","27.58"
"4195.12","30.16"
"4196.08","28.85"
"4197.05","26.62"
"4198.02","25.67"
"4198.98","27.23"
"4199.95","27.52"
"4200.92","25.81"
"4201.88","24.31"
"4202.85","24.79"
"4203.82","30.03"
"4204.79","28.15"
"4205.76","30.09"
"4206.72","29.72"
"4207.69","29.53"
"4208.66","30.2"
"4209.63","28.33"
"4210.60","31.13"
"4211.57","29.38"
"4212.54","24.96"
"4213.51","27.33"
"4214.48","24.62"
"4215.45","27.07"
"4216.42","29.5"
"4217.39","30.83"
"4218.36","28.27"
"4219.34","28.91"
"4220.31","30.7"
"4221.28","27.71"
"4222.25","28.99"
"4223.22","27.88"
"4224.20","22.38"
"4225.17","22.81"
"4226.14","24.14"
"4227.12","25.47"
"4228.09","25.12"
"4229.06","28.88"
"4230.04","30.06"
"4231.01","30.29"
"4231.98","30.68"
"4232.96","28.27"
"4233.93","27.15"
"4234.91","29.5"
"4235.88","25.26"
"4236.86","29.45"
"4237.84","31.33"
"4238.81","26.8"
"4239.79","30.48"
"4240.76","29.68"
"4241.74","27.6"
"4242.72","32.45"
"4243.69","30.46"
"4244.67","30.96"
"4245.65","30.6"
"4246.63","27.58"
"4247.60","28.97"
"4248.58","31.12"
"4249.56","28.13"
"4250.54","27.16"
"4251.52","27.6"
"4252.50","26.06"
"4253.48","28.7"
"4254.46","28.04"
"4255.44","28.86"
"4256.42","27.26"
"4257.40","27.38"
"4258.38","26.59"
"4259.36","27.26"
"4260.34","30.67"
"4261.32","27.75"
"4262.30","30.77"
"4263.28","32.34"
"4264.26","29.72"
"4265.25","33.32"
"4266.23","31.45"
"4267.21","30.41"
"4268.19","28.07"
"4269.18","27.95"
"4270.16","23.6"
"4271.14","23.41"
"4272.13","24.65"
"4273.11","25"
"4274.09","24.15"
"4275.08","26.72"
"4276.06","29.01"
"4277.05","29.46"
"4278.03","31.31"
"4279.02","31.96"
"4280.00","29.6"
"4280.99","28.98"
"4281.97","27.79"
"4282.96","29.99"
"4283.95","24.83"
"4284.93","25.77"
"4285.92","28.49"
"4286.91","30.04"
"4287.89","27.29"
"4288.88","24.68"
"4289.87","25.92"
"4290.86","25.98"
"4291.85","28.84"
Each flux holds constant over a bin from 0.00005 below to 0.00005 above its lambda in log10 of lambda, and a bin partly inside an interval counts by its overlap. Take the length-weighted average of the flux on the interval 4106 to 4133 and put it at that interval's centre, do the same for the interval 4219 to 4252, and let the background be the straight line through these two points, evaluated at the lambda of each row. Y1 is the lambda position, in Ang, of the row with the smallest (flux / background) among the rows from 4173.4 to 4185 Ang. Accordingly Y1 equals 4177.77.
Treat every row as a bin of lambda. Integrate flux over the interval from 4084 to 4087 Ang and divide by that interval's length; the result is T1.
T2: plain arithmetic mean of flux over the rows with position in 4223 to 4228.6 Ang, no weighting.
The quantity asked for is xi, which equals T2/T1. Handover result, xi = 0.94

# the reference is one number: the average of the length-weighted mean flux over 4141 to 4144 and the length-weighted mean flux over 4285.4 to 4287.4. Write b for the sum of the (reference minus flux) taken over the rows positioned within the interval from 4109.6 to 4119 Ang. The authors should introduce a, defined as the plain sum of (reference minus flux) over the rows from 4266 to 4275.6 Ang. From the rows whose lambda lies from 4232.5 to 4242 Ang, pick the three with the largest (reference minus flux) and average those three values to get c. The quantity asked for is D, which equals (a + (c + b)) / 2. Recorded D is 4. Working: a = 6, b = 0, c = 0.7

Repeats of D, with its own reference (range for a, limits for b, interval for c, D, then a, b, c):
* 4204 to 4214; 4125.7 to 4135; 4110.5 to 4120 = -7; -17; 1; 2.7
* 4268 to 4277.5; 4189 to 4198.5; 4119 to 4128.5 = -2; 10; -16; 2.9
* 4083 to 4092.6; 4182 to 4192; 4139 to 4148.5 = -4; -6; -5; 2.3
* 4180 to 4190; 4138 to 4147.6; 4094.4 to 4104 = 4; 1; 2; 5.6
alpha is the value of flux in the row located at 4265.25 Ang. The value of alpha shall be 33.32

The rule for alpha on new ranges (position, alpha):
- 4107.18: 23.86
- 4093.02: 32.89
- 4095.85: 28.07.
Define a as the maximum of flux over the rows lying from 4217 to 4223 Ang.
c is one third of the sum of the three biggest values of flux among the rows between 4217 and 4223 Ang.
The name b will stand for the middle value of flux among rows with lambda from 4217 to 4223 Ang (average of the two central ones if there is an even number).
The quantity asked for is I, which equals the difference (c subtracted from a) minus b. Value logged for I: -28.3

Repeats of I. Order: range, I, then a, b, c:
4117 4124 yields -24.6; 29.89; 27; 27.8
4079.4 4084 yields -26.6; 29.73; 28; 28.7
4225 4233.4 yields -27.9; 30.68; 28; 30.3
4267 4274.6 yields -23.2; 30.41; 25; 28.8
